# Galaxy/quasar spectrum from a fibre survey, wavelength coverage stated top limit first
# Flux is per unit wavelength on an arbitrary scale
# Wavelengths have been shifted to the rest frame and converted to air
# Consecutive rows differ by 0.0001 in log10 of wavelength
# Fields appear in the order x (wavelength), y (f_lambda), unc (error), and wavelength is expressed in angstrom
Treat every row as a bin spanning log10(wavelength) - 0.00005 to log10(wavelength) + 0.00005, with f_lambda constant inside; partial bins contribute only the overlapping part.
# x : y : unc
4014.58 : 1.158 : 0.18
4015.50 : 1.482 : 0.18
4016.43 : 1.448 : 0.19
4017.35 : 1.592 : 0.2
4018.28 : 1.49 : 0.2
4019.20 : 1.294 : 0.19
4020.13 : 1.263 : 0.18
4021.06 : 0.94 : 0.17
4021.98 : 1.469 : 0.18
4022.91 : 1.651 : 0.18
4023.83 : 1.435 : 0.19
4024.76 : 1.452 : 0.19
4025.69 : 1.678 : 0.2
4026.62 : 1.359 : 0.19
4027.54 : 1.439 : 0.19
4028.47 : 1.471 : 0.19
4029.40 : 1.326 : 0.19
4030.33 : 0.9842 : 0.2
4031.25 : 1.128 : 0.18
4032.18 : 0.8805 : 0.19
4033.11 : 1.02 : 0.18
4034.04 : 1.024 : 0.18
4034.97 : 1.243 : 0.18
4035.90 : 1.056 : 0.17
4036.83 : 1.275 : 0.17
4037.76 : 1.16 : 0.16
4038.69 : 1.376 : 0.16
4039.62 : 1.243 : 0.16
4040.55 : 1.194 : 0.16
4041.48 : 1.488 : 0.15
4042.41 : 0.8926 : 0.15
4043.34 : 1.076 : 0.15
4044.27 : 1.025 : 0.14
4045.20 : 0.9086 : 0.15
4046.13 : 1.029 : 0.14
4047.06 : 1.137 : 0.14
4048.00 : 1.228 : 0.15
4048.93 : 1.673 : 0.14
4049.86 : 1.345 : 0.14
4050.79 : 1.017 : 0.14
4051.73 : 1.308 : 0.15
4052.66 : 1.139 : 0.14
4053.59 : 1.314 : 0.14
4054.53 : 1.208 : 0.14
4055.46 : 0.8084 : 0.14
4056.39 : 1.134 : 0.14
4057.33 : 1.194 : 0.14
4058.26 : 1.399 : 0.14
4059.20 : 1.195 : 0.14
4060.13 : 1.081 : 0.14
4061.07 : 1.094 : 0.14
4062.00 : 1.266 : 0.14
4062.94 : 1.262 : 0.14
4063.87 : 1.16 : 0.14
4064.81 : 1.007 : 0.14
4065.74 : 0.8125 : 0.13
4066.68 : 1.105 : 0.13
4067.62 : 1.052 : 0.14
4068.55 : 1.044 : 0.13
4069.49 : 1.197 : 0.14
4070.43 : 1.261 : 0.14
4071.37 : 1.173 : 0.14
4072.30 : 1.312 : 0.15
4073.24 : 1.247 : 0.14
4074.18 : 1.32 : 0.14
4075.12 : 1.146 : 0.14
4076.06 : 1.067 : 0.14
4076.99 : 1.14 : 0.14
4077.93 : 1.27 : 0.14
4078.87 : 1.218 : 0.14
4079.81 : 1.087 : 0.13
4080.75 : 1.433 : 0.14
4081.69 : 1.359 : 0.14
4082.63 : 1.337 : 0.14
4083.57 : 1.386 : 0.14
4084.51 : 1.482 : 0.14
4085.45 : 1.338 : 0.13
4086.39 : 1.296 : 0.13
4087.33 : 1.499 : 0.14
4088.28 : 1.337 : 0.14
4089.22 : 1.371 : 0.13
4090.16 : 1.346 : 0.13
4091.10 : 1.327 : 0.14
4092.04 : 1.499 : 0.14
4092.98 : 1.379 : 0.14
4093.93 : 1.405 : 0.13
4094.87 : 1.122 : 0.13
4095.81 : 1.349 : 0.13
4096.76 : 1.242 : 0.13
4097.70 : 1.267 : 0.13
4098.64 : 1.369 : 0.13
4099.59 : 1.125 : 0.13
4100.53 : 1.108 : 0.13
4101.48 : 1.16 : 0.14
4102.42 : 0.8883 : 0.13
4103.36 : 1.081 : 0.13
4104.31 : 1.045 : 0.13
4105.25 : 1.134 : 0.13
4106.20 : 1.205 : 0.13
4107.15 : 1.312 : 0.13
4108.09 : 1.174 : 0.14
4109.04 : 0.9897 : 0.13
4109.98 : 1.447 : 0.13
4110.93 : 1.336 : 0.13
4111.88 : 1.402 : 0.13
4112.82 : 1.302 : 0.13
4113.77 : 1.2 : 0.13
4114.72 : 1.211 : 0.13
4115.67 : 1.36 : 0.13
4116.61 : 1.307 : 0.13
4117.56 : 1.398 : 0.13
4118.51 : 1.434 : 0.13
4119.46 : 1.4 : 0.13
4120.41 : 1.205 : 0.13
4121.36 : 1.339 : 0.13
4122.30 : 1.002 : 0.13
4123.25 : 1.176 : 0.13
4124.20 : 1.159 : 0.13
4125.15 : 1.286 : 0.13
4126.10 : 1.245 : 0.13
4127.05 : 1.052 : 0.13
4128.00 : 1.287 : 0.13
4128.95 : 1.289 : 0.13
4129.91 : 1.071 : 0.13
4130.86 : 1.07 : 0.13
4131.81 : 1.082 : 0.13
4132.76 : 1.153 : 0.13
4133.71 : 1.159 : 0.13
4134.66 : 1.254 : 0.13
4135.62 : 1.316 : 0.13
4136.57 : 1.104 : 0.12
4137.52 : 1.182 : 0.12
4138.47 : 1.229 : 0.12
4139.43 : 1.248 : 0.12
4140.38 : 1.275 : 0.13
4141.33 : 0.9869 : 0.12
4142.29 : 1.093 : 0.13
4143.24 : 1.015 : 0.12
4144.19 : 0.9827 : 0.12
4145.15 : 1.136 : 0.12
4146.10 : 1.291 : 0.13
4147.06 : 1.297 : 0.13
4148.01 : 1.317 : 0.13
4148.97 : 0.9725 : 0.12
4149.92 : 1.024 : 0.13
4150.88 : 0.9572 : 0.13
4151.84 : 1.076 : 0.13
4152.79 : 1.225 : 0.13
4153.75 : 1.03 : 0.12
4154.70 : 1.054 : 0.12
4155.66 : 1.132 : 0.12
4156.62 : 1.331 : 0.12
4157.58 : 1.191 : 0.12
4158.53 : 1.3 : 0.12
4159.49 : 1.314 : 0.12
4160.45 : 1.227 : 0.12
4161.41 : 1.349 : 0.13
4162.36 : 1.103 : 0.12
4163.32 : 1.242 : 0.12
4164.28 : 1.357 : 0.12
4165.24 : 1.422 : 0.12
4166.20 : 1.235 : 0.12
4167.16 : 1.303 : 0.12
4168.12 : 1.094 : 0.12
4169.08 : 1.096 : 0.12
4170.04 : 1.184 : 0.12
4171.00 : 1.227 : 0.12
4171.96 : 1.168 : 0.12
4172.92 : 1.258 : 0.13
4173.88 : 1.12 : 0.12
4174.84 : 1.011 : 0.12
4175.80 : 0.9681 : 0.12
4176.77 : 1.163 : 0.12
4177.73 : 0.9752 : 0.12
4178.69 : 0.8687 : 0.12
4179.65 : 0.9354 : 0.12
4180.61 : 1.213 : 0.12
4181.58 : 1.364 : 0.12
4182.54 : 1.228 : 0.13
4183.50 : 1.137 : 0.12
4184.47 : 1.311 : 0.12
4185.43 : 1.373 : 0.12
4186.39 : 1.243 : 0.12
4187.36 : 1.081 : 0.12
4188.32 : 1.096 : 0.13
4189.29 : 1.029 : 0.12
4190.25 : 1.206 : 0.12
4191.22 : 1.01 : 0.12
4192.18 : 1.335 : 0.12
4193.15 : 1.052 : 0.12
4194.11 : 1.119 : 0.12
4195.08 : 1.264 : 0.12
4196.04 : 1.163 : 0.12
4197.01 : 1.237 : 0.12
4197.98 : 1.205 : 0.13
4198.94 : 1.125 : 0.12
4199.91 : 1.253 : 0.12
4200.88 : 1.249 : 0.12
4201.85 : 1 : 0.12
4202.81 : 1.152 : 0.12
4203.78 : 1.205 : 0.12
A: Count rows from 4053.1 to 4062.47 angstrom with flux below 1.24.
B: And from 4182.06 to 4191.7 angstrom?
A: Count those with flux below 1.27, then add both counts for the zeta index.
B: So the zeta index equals 15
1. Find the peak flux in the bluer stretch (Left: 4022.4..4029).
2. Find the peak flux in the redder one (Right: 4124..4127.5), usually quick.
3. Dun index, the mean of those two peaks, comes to 1.48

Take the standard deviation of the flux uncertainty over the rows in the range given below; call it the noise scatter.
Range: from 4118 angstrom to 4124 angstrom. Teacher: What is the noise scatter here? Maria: 0.0000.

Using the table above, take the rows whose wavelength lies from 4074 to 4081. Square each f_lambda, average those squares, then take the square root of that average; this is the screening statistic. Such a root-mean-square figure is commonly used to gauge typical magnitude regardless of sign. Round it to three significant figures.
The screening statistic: 1.22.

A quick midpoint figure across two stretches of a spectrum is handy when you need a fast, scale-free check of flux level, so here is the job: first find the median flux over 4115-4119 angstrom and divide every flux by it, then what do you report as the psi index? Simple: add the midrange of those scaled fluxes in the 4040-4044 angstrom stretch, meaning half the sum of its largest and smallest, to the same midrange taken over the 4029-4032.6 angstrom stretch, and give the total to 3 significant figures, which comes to 1.66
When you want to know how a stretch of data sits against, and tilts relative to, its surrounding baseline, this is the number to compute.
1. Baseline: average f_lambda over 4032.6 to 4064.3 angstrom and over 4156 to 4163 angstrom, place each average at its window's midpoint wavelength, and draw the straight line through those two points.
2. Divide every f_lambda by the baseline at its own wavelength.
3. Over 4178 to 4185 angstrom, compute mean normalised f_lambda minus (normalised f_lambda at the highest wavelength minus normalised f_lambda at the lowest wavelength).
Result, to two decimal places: 0.56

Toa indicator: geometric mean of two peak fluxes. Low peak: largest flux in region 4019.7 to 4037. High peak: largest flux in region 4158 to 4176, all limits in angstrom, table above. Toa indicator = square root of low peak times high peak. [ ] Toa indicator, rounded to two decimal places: 1.54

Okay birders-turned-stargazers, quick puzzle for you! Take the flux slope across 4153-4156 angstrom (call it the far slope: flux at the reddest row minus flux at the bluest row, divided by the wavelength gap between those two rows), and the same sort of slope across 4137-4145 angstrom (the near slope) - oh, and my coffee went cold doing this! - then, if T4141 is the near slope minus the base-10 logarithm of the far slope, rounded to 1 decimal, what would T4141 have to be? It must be 1.2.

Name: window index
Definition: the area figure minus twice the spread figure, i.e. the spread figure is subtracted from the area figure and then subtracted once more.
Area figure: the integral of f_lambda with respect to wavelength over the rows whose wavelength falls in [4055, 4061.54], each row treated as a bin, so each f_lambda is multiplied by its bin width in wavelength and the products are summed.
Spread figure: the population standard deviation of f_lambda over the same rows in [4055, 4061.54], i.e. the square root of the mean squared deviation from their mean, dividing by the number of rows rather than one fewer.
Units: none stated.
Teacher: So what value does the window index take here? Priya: 7.1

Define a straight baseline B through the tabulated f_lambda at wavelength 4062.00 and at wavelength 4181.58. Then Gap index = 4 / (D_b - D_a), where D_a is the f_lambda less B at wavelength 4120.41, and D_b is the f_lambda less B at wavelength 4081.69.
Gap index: 22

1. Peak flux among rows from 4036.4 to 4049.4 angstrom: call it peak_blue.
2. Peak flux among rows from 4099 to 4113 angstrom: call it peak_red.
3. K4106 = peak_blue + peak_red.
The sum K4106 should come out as 3.12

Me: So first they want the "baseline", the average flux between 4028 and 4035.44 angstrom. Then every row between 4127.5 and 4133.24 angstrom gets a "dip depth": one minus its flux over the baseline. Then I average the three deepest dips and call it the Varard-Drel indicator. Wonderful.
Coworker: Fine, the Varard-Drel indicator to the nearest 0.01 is 0.05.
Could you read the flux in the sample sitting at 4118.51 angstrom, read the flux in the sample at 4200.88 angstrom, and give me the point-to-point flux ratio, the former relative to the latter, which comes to 1.15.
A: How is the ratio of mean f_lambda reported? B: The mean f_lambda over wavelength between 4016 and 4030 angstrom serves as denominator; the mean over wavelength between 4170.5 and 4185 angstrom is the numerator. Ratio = 0.80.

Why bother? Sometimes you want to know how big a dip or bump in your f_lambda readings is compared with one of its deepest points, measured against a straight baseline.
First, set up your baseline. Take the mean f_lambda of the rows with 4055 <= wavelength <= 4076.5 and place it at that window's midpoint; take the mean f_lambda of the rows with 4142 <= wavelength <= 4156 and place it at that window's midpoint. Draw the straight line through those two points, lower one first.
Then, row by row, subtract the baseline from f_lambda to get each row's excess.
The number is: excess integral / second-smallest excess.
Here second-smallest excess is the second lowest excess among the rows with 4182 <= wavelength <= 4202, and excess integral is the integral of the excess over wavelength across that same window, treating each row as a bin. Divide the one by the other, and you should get -24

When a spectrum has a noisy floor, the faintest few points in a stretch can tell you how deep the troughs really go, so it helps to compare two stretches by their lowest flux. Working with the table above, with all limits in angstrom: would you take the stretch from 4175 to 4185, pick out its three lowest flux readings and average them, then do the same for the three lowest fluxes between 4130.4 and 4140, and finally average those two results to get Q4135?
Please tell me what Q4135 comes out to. 1.00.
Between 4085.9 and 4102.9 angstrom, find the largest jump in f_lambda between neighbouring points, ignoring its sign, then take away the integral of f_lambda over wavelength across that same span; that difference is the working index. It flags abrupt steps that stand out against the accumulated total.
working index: -21.5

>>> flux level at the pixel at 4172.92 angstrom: 1.258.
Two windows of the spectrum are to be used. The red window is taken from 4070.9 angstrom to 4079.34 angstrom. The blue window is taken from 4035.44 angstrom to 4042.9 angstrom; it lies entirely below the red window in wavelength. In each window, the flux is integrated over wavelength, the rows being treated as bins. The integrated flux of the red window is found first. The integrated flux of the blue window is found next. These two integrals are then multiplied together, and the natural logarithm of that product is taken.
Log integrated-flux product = 4.52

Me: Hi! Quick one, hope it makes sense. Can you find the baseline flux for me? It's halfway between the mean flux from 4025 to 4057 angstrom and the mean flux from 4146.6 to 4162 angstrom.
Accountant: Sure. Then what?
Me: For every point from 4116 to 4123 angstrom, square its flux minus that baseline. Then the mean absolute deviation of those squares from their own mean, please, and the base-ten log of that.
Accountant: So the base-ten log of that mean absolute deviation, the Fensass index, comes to -1.78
